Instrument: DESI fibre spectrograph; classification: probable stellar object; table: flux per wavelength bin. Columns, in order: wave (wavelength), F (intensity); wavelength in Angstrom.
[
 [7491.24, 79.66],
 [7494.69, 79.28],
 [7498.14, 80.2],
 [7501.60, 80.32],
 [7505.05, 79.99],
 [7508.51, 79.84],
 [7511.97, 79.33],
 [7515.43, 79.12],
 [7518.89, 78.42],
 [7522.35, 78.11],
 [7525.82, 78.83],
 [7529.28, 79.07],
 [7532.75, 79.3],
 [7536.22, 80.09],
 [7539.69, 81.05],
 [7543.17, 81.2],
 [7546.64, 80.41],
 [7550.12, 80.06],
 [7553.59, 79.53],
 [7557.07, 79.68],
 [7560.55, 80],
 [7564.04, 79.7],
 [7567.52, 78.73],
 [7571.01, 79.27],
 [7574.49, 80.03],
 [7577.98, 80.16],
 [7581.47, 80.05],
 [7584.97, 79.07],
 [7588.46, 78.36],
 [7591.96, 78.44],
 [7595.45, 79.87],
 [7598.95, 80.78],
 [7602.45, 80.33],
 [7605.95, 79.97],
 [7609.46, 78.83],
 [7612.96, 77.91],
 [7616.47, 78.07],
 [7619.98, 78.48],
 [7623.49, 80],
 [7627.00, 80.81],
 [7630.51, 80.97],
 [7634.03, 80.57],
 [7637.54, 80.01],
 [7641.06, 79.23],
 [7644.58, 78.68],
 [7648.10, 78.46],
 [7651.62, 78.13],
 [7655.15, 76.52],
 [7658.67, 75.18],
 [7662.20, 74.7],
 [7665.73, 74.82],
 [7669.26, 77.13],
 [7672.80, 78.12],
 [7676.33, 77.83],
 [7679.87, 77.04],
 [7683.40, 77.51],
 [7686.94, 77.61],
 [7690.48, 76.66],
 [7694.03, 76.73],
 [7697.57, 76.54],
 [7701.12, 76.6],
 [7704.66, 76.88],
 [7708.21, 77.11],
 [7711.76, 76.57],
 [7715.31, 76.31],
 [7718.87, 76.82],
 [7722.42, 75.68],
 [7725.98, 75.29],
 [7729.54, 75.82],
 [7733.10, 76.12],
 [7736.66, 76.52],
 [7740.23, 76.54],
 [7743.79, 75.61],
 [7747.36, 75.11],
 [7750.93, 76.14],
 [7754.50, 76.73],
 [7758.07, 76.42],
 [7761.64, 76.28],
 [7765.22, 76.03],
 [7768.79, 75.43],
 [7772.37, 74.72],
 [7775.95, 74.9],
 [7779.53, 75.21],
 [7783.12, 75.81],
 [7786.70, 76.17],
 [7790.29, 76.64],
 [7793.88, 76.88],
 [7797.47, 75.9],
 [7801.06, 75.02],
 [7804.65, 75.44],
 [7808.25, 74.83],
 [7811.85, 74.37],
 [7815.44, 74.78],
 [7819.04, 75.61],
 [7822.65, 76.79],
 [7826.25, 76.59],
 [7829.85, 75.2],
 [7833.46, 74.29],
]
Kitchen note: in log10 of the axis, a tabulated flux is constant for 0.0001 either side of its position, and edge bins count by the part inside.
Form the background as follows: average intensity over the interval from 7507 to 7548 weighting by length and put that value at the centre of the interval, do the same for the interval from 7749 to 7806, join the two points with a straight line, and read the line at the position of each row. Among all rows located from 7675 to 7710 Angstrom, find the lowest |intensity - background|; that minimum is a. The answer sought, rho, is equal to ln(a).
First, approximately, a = 0.06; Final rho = -2.8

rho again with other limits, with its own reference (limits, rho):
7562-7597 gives -1.8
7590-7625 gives -1.8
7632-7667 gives -0.9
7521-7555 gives -1.7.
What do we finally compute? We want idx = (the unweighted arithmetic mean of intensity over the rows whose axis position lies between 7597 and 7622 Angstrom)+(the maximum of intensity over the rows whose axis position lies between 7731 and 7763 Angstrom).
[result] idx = 156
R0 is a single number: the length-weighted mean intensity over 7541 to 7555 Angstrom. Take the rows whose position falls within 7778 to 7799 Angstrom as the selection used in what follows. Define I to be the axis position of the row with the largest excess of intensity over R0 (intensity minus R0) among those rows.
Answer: 7793.88 Angstrom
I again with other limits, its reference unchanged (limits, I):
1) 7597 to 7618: 7598.95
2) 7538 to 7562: 7543.17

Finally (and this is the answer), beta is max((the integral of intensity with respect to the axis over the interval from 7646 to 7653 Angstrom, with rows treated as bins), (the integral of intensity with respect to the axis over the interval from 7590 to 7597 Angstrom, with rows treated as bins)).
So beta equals 554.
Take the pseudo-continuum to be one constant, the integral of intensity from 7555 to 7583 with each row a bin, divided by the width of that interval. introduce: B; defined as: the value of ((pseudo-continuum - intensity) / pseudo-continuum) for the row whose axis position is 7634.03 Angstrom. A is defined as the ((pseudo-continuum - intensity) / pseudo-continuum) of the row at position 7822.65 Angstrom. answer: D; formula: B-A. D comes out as -0.047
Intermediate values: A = 0.036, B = -0.01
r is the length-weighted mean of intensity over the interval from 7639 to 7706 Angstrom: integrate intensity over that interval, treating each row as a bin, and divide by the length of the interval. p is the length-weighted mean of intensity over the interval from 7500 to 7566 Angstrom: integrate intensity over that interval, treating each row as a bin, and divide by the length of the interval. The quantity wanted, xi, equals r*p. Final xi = 6143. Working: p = 79.7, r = 77.1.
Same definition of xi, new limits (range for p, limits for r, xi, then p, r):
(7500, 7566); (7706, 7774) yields 6062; 79.7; 76.1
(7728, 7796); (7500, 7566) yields 6052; 76.0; 79.7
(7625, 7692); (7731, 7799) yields 5918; 77.9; 76.0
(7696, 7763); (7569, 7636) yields 6069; 76.3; 79.6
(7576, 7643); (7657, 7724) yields 6097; 79.6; 76.6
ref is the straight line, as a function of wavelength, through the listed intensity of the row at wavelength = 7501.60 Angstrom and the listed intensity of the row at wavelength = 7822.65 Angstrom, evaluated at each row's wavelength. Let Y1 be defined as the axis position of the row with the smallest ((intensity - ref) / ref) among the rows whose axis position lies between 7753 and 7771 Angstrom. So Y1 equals 7768.79 Angstrom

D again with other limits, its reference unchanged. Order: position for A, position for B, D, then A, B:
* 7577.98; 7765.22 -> 0.052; -0.006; 0.05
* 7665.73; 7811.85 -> 0.006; 0.061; 0.07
